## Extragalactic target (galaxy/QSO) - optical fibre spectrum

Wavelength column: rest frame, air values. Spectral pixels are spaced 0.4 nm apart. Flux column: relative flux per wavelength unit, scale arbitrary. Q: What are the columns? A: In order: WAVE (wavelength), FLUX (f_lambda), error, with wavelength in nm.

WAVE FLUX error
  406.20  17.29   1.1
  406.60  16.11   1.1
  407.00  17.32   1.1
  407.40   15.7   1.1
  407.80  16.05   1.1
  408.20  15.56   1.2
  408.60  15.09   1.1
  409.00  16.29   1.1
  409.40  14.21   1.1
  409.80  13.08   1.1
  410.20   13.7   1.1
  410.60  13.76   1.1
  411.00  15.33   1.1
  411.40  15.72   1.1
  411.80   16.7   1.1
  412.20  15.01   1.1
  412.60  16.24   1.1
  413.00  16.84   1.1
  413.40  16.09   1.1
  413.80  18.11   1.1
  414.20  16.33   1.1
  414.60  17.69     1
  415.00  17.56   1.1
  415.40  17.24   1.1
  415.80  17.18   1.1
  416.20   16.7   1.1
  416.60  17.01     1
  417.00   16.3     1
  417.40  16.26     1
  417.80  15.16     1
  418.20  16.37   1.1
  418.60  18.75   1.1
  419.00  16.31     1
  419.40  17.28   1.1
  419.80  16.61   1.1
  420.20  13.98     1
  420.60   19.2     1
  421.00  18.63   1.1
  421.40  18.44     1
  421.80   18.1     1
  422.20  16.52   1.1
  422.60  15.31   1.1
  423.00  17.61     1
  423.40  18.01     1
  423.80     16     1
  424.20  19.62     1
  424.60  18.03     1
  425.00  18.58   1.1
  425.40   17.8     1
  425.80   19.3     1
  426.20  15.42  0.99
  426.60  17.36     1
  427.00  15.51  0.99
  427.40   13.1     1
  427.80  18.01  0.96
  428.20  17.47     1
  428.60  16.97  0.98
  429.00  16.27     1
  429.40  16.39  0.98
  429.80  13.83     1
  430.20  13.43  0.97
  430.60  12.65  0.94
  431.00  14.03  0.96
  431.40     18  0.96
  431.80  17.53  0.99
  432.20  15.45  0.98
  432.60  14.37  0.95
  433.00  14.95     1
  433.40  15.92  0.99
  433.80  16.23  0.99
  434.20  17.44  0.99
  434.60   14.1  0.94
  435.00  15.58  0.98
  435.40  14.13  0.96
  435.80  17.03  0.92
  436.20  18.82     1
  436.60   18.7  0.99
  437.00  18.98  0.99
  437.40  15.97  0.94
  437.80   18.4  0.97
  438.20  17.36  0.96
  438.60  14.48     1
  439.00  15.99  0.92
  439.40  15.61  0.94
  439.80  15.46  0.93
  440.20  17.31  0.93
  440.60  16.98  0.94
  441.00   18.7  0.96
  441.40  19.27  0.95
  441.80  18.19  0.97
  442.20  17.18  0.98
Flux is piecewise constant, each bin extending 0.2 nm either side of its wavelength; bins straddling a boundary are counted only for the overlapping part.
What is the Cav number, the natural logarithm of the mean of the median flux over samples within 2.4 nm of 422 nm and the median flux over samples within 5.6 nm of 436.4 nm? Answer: 2.85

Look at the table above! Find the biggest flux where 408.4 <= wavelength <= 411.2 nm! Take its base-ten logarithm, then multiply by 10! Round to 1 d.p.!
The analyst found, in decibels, 12.1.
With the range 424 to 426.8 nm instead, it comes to 12.9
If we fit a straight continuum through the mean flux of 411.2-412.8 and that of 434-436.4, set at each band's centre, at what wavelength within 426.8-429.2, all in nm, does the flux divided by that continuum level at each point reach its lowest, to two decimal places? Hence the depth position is 427.40 nm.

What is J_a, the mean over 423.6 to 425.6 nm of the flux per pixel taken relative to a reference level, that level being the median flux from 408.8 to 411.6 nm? 1.27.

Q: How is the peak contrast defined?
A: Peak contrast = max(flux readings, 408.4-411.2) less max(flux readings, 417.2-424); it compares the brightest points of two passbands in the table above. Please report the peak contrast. -2.9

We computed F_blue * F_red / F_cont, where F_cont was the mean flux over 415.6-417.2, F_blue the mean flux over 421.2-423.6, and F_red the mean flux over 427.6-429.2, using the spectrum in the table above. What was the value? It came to 17.7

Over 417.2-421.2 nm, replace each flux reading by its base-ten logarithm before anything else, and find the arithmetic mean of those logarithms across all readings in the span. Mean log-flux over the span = 1.22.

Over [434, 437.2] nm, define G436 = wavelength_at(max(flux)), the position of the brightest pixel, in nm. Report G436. 437.00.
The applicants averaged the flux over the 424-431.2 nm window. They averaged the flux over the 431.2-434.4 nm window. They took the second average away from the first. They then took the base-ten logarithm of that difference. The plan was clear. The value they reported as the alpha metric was -1.1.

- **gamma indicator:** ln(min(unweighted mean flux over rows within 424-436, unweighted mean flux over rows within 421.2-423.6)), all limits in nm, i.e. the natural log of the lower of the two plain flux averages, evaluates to 2.782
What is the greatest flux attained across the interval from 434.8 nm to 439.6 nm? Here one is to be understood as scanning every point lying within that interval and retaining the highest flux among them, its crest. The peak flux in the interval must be 18.98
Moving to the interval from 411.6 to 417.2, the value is 18.11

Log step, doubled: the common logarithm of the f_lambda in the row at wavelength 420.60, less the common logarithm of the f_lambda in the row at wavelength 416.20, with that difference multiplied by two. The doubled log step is 0.12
